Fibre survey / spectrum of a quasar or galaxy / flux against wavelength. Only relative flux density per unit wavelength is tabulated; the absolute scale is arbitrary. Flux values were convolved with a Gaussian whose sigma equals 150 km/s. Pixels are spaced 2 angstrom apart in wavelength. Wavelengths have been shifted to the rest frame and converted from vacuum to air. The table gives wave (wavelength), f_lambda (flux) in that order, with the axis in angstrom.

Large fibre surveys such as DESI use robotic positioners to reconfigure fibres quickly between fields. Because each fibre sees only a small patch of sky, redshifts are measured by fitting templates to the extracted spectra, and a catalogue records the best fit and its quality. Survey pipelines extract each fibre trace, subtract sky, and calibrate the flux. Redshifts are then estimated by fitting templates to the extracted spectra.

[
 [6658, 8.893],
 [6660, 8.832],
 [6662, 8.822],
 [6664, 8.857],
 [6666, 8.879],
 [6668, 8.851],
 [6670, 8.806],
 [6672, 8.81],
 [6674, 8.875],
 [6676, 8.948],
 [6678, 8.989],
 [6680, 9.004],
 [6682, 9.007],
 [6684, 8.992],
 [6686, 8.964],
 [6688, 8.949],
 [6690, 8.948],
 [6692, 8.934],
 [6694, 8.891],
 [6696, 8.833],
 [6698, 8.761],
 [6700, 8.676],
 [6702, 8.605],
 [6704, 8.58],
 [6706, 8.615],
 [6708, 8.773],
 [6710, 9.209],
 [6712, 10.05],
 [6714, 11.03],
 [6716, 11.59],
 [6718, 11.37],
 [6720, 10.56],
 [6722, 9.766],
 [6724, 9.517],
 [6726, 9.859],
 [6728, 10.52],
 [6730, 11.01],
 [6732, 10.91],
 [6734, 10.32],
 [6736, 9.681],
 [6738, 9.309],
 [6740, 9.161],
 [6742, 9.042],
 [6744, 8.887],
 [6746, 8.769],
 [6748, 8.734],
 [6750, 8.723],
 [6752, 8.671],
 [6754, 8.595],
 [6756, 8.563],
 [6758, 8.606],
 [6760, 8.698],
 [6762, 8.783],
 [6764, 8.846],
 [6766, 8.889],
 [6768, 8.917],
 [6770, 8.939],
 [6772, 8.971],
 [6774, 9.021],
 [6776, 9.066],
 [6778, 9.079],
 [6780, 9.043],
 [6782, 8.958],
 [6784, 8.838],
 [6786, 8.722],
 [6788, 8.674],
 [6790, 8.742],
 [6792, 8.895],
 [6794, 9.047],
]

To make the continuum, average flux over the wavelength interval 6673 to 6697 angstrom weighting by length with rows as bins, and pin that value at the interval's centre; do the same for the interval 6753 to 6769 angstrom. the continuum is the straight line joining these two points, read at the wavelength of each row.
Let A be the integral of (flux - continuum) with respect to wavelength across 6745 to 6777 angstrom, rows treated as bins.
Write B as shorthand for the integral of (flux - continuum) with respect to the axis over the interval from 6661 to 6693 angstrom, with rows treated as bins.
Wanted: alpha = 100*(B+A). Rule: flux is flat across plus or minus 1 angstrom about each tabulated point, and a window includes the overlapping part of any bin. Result 34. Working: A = 2.0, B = -2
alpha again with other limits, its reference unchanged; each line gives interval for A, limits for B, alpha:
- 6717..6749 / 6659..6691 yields 3077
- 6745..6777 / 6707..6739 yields 4604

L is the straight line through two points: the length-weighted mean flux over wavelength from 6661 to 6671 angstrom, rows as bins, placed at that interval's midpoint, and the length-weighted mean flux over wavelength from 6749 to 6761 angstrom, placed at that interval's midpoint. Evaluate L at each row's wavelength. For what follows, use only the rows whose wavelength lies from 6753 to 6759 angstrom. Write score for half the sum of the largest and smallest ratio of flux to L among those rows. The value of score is 0.99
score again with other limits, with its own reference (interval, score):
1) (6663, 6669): 1.00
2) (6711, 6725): 1.21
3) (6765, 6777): 1.04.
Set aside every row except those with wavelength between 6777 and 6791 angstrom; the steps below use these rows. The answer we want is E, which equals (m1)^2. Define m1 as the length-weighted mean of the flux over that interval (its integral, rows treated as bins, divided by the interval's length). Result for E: 79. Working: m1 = 8.87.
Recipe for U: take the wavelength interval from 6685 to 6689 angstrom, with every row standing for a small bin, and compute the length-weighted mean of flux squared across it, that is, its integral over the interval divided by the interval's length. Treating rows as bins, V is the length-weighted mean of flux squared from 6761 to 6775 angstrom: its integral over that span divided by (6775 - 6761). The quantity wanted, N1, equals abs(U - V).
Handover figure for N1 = 1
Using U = 80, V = 79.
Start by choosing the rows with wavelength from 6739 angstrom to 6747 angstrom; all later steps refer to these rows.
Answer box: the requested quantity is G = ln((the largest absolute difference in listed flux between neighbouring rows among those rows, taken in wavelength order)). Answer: -1.9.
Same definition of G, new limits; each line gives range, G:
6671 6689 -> -2.6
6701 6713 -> -0.2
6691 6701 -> -2.5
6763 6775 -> -3.0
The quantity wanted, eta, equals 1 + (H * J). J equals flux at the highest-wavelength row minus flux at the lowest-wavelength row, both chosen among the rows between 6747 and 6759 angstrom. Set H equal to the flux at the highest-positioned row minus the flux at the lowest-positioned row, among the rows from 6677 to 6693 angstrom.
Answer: 1.01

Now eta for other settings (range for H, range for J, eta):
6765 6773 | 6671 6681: 1.02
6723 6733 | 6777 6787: 0.50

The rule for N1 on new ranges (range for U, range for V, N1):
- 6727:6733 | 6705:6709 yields 41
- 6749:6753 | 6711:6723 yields 40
